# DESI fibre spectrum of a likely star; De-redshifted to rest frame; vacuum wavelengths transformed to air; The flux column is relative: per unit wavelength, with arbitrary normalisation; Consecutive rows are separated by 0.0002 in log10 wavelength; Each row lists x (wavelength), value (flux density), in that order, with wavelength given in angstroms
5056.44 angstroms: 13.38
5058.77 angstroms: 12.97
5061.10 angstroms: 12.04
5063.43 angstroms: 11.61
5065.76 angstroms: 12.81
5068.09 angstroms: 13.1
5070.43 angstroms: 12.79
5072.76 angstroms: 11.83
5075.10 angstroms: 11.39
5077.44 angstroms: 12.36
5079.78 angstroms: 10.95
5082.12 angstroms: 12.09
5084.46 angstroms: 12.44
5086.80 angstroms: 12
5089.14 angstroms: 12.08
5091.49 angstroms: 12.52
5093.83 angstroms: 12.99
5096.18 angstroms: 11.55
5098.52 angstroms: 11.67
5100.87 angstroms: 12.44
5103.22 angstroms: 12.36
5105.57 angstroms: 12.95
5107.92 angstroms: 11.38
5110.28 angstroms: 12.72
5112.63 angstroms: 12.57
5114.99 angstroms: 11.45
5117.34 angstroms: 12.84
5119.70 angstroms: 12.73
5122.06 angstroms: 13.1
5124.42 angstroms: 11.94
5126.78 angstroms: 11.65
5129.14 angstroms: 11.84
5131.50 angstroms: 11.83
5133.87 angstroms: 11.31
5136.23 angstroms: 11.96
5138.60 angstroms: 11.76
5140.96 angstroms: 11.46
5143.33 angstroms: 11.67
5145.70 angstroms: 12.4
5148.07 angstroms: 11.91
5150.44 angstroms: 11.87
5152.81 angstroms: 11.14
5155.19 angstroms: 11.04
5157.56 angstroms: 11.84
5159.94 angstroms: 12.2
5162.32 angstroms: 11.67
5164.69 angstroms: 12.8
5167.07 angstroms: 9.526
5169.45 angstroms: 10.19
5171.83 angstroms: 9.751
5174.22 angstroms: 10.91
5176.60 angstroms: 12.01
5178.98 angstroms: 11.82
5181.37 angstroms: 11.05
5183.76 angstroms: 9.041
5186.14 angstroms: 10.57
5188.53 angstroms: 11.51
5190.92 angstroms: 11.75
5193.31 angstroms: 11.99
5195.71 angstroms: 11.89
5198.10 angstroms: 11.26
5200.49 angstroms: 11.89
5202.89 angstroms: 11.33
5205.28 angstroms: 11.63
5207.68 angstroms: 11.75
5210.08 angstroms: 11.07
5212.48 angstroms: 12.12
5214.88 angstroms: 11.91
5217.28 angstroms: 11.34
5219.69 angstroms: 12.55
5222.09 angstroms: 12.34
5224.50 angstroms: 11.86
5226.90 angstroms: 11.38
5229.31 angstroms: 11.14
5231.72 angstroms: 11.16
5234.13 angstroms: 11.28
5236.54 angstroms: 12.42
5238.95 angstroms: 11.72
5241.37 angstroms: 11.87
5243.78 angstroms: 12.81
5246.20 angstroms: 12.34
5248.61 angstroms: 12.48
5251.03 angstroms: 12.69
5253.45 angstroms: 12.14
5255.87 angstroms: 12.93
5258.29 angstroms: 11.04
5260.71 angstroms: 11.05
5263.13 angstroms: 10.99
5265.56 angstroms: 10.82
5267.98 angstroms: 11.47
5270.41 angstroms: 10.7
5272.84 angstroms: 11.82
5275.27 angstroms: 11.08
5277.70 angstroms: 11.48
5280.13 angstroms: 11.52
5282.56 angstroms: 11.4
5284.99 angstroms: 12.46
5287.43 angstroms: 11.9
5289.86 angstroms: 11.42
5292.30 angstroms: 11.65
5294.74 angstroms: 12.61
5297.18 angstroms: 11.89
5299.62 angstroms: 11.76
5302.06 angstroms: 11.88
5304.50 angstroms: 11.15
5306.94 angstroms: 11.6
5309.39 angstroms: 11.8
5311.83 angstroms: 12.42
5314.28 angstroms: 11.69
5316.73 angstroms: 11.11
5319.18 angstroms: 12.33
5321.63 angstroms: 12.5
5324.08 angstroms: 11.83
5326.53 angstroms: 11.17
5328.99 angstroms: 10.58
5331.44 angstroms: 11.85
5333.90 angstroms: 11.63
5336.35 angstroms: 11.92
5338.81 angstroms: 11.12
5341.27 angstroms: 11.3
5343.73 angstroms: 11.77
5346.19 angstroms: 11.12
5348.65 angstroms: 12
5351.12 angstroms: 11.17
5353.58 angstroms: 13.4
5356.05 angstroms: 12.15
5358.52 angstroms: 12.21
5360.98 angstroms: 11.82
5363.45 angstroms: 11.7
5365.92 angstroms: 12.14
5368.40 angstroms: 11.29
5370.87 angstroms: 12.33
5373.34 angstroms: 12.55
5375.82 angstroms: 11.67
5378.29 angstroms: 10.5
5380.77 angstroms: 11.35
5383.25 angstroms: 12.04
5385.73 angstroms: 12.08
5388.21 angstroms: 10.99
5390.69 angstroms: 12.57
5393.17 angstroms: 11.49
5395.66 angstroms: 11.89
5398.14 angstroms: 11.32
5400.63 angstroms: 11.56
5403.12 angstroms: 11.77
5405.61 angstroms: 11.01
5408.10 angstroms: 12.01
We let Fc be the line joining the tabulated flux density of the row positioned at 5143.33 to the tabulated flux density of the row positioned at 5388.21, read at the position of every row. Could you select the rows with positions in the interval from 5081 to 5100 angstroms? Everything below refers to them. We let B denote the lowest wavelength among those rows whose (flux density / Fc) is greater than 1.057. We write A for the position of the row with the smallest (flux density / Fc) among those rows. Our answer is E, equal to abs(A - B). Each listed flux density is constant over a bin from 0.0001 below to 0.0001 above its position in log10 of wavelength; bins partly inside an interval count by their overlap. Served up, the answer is 4.7 angstroms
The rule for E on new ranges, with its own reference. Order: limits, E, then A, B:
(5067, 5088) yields 11.7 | 5079.78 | 5068.09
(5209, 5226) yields 9.6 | 5210.08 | 5219.69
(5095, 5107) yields 9.4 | 5096.18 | 5105.57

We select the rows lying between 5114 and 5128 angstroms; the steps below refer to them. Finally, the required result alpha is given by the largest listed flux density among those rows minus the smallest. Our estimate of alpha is 1.65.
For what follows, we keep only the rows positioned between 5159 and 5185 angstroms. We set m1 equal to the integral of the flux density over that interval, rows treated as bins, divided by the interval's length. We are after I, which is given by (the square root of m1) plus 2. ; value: 5.31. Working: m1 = 11.0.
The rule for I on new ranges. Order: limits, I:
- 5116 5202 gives 5.40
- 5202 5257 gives 5.45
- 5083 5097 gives 5.50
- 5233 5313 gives 5.43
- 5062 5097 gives 5.49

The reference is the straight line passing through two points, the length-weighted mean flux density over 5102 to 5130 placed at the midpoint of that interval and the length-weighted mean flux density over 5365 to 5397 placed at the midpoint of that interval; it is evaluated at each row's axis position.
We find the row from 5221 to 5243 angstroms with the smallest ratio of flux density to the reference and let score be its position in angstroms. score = 5229.31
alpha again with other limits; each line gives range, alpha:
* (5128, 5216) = 3.76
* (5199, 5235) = 1.48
